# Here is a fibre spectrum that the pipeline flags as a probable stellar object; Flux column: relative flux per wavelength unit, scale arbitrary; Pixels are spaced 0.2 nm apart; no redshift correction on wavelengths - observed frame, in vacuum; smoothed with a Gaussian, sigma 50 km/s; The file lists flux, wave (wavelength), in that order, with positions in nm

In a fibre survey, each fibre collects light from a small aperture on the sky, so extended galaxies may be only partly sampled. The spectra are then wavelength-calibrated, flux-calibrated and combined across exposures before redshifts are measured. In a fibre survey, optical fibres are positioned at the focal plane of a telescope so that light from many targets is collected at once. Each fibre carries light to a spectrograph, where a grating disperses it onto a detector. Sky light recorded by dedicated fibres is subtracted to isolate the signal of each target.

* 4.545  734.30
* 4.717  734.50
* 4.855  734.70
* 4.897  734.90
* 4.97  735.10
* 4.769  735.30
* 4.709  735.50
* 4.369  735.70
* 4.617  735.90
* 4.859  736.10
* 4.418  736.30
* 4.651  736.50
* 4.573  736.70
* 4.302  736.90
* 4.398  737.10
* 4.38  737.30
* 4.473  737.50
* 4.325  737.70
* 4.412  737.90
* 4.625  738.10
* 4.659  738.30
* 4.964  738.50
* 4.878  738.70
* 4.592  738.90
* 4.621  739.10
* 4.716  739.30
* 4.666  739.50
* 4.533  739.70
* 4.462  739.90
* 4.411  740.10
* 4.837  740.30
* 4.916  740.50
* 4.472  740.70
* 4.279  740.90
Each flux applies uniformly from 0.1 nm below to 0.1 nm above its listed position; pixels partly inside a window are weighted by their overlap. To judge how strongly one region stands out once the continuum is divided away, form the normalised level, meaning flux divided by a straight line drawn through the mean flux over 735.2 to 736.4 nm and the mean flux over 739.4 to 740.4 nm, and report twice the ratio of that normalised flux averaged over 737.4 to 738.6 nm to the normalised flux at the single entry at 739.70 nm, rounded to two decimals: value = 2.01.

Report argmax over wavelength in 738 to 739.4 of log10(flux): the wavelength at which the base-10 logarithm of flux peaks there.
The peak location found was 738.50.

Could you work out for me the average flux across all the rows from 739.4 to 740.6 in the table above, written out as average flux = 4.64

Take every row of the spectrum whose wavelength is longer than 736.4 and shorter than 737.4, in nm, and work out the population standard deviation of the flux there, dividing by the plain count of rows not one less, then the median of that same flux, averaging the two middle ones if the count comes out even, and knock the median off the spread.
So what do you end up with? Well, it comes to -4.27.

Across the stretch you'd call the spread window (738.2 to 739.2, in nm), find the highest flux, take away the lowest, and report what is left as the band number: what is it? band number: 0.37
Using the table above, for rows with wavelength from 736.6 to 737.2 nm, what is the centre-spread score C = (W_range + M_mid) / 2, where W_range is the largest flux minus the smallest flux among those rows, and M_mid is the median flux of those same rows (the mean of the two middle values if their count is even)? 2.33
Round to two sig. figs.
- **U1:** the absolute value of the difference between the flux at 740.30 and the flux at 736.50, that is 0.19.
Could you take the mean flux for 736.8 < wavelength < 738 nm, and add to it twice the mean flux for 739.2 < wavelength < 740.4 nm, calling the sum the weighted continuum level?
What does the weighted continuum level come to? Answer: 13.6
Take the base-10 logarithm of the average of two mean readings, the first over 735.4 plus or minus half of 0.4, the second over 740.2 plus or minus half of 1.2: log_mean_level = 0.670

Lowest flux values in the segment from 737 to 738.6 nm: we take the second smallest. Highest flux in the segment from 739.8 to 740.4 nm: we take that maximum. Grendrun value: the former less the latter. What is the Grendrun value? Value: -0.46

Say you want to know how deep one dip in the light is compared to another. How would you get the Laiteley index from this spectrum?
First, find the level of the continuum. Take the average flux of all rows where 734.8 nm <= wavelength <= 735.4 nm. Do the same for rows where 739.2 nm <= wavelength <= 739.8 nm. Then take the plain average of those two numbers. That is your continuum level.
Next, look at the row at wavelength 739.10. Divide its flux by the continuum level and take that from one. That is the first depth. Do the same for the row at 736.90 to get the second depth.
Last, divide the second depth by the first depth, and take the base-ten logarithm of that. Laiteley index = 0.52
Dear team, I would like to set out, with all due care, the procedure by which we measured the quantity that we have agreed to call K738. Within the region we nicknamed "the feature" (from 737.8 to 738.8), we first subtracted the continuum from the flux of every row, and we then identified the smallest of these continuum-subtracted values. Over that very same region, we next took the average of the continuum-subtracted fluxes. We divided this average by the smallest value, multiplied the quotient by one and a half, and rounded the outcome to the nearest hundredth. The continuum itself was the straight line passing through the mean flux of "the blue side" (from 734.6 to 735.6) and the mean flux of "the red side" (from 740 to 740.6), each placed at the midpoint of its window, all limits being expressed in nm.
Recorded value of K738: 0.24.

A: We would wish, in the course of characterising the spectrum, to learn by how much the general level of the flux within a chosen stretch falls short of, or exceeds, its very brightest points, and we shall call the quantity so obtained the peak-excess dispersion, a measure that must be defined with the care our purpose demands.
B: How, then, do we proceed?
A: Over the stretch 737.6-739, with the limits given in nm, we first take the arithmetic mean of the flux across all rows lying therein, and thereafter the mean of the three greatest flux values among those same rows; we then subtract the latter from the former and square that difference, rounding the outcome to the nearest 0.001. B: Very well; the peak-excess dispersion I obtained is 0.039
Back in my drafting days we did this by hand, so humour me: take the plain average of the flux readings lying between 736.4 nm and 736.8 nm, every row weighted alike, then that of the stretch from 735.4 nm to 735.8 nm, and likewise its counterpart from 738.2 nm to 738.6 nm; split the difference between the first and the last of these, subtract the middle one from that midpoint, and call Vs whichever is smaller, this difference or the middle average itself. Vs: 0.17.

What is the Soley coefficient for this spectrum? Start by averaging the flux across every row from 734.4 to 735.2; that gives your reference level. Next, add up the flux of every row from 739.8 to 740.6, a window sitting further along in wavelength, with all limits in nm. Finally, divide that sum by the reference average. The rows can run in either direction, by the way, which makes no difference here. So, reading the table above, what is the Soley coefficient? 3.83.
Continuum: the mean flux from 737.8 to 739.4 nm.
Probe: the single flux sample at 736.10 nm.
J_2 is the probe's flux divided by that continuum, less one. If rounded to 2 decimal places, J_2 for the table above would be 0.04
